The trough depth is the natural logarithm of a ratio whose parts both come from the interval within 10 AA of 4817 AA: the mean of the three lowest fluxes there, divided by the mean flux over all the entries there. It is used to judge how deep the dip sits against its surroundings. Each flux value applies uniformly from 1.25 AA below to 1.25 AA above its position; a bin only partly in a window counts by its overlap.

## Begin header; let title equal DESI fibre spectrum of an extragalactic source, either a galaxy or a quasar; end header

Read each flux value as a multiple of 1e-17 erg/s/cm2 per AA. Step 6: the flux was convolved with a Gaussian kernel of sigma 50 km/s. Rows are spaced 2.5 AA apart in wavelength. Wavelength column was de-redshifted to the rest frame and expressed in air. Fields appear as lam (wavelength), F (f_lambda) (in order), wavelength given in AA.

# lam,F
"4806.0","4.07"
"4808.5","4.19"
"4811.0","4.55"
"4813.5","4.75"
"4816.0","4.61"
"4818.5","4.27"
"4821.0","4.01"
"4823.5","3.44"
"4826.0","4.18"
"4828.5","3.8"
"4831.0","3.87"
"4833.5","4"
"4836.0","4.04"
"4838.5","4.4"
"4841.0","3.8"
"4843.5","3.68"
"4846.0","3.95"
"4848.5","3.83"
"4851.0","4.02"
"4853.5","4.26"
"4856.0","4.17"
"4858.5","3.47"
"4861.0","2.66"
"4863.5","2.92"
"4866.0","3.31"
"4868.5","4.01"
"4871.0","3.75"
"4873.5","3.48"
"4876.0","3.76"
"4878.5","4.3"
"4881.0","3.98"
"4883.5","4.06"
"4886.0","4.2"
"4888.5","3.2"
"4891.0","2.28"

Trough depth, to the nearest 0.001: -0.092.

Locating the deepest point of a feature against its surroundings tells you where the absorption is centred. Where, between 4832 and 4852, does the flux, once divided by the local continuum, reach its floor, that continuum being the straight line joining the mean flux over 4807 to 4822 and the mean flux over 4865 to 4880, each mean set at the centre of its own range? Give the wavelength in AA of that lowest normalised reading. 4843.5 AA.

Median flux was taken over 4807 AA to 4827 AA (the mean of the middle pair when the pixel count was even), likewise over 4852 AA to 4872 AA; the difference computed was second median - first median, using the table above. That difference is -0.62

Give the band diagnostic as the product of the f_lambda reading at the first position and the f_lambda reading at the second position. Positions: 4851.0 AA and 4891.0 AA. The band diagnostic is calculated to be 9.2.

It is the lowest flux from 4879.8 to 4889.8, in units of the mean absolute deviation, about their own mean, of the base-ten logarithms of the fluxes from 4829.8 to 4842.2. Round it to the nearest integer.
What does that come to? 190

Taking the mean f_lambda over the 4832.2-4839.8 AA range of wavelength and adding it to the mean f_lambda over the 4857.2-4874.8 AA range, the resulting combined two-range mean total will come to 7.52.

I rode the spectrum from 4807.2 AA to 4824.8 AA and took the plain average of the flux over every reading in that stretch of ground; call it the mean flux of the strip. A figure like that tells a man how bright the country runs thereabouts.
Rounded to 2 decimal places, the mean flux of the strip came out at 4.26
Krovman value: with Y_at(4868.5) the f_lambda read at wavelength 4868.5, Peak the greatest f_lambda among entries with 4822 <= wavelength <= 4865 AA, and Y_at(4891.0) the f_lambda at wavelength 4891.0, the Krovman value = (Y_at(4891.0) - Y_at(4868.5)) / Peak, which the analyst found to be -0.39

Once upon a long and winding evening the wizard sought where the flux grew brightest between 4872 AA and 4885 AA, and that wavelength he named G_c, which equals 4878.5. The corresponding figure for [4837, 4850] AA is 4838.5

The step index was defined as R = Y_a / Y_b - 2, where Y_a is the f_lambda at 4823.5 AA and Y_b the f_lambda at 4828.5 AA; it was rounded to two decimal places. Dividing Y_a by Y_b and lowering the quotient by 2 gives -1.09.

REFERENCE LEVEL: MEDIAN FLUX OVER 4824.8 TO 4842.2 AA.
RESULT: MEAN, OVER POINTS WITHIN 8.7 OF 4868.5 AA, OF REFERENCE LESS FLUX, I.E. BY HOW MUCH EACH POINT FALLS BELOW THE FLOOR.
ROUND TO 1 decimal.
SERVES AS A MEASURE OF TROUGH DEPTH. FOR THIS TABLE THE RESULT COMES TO 0.6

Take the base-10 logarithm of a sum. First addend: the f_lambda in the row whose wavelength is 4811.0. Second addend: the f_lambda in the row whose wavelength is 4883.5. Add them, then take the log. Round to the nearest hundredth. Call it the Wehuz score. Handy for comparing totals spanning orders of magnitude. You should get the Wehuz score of 0.94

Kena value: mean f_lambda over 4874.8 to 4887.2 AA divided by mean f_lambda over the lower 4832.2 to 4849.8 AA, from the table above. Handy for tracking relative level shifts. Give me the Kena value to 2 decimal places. 1.03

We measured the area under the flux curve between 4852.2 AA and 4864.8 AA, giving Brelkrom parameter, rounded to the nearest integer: 44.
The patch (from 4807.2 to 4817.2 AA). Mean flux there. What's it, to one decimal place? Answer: 4.5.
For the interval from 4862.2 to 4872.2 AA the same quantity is 3.5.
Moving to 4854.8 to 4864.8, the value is 3.3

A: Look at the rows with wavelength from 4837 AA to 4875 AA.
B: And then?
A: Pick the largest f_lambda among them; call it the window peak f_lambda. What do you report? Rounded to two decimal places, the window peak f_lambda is 4.40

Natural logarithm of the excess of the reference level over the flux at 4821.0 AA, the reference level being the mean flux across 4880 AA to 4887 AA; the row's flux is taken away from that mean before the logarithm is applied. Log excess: -2.7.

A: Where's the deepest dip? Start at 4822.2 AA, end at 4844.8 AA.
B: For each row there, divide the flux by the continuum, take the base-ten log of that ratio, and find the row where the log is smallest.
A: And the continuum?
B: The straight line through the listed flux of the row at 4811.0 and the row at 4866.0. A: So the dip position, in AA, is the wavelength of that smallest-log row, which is 4823.5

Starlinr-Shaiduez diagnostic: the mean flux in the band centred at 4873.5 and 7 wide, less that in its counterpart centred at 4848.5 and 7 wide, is -0.27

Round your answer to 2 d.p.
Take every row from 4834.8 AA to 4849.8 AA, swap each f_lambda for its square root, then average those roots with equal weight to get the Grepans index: 1.99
